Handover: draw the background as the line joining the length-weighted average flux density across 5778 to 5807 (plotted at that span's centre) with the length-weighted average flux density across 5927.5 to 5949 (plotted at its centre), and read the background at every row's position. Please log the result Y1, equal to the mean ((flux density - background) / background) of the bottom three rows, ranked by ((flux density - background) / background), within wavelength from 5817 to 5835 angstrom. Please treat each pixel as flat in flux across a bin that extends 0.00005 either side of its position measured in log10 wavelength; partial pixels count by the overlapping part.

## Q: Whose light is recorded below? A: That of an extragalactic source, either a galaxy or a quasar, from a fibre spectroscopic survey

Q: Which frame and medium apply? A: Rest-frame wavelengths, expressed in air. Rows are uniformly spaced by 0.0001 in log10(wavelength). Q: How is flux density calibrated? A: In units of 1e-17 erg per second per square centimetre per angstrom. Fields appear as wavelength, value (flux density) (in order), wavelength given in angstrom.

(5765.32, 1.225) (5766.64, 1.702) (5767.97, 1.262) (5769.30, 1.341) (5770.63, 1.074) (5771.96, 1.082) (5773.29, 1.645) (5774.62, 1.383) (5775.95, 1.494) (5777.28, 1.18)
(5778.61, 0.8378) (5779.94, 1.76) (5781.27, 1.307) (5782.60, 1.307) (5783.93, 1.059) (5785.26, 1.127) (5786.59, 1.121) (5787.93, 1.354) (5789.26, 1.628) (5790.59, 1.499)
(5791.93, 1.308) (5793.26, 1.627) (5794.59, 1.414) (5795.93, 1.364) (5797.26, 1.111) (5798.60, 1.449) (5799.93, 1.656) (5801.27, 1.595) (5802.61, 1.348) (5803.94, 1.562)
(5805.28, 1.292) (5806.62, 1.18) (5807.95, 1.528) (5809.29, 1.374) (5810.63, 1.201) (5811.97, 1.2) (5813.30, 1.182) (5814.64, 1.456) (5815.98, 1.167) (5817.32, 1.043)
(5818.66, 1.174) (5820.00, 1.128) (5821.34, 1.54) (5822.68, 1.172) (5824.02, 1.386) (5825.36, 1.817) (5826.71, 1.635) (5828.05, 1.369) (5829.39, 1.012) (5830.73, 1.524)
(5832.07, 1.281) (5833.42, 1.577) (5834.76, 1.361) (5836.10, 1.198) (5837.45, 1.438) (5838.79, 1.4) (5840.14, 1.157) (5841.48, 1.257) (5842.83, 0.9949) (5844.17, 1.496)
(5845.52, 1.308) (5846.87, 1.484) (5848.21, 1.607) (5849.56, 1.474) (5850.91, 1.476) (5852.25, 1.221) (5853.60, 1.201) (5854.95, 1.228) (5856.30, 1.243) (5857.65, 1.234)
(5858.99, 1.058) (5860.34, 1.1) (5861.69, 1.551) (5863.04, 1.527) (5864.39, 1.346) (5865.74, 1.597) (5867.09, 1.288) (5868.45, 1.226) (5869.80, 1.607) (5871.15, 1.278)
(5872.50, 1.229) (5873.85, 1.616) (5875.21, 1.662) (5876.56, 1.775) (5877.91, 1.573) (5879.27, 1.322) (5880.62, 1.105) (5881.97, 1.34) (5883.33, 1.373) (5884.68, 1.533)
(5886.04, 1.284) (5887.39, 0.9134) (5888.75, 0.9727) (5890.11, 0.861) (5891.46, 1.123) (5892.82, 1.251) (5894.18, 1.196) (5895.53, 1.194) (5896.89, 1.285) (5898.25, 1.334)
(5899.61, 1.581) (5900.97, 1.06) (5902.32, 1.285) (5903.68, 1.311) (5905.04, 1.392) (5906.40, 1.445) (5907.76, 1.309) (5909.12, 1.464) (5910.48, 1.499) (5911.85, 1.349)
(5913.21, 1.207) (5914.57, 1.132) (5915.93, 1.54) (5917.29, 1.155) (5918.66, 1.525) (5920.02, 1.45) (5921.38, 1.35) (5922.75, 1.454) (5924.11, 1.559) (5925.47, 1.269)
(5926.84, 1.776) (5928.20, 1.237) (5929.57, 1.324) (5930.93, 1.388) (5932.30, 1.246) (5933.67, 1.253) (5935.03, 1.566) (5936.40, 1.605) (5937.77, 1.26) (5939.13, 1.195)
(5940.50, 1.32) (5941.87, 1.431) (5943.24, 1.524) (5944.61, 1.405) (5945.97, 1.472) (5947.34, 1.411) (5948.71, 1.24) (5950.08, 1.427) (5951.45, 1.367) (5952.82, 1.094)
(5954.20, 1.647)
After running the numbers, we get -0.22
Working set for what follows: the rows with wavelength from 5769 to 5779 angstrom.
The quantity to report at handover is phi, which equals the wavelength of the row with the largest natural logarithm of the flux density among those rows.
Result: 5773.29 angstrom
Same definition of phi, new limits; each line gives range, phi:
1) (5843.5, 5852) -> 5848.21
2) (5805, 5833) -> 5825.36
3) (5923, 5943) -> 5926.84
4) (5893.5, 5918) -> 5899.61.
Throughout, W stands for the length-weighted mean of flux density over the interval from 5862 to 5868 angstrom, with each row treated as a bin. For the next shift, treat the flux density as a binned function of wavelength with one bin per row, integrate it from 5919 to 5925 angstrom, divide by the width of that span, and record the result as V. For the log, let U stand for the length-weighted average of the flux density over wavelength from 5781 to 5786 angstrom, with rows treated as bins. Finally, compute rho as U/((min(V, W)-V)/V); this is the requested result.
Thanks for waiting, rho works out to -106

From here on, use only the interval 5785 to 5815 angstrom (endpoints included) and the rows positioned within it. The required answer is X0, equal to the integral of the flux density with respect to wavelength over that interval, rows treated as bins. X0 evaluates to 41.3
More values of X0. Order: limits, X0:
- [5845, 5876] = 42.6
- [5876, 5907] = 39.7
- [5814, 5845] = 41.2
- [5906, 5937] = 43.2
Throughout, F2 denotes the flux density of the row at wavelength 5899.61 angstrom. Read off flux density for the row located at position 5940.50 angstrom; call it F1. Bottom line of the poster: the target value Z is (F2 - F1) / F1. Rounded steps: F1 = 1.32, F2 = 1.581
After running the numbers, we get 0.20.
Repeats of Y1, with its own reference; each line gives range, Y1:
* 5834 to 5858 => -0.18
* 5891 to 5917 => -0.19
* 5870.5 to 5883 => -0.12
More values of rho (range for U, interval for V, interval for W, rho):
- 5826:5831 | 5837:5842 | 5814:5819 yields -18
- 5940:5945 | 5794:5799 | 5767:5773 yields -23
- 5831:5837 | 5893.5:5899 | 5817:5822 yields -74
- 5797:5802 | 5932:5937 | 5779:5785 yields -20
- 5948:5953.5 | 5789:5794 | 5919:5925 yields -36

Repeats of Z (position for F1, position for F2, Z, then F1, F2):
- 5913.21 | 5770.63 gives -0.11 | 1.207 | 1.074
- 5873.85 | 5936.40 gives -0.01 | 1.616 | 1.605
